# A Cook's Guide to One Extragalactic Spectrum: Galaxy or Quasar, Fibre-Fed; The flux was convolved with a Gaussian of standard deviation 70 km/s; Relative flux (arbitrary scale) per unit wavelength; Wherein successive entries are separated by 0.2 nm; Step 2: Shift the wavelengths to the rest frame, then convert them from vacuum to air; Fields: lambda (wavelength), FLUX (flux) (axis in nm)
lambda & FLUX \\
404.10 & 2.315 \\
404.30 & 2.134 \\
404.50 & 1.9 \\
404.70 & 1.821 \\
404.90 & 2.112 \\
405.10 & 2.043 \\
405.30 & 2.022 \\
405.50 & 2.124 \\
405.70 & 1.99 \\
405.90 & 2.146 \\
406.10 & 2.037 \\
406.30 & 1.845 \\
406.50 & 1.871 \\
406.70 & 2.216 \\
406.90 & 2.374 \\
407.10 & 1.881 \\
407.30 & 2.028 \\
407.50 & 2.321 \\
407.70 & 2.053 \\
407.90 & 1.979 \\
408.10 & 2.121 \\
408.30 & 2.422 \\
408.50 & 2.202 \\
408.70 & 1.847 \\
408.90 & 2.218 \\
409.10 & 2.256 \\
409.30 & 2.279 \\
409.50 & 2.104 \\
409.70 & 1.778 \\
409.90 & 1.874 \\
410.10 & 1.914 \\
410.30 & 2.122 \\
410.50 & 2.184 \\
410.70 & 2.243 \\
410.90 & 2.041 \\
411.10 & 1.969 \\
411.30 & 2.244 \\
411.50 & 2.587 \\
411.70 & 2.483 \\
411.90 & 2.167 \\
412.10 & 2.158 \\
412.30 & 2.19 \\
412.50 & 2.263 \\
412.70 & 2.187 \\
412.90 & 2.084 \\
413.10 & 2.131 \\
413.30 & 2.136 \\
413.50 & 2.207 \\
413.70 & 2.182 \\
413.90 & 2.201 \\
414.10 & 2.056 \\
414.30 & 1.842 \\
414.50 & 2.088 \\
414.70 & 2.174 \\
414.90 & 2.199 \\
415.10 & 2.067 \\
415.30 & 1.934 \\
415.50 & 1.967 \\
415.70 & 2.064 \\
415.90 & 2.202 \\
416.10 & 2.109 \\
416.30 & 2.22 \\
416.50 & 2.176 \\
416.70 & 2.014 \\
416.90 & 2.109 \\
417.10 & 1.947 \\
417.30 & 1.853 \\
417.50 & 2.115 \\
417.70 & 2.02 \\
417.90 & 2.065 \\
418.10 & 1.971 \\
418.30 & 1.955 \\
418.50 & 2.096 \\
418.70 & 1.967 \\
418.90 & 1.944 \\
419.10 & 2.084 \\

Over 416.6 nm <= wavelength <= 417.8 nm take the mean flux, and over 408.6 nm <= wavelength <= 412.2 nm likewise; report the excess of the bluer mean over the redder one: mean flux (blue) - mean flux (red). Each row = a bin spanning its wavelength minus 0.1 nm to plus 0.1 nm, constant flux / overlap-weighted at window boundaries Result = 0.13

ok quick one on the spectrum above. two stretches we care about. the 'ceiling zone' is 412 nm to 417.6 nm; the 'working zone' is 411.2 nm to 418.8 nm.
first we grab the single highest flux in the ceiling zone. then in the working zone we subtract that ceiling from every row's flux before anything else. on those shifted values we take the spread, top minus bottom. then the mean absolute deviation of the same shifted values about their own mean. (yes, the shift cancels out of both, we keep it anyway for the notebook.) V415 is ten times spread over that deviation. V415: 70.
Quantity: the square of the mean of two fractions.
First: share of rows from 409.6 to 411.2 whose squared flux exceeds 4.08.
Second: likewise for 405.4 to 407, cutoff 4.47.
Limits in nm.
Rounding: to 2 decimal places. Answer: 0.25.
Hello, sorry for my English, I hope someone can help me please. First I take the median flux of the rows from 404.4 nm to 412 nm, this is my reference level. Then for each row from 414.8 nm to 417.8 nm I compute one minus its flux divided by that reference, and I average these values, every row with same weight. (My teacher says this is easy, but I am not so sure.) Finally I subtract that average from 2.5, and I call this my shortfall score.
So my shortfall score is 2.48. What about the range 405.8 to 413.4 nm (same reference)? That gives 2.51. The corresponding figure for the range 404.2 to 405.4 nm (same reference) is 2.45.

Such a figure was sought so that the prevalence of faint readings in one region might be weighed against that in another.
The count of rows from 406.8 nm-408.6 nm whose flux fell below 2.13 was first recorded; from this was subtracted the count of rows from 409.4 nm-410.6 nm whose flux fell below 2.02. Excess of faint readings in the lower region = 2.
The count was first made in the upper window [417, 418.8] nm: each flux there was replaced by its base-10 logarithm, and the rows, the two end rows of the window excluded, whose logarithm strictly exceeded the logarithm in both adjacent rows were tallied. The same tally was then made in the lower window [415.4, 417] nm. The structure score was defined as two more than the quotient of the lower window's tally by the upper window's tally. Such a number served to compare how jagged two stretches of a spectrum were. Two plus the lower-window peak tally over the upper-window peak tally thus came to 2.7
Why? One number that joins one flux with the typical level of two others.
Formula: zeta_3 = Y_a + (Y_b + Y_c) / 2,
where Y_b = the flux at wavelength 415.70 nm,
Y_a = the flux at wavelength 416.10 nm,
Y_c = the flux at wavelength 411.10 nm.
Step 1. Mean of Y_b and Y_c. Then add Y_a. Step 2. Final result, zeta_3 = 4.13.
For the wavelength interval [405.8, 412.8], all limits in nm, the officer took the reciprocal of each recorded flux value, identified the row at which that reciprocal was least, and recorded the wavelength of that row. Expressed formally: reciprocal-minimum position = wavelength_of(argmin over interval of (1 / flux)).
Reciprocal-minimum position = 411.50 nm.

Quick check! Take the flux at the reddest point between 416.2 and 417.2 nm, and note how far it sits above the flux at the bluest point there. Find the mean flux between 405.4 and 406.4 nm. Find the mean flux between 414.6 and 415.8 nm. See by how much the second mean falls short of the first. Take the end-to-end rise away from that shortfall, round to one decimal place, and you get 0.2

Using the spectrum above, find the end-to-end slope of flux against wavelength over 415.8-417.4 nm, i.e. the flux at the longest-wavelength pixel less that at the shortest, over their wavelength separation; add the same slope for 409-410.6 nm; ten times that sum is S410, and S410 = -3.0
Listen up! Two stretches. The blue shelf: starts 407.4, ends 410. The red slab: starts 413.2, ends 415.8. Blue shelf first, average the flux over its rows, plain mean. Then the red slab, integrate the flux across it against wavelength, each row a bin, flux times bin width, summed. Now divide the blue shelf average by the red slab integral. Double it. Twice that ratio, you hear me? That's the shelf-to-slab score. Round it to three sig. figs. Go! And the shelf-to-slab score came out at 0.779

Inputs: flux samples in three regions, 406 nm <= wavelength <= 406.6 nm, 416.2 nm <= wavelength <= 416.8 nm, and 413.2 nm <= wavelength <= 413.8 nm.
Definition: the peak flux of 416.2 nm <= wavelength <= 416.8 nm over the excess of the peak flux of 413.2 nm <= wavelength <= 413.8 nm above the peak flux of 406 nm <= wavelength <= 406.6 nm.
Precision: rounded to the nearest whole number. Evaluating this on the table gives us 13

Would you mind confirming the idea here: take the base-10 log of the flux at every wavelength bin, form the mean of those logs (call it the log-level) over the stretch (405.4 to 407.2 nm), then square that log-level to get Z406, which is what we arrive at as 0.097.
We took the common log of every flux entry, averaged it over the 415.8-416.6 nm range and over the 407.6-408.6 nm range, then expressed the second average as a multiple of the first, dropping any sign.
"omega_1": 0.98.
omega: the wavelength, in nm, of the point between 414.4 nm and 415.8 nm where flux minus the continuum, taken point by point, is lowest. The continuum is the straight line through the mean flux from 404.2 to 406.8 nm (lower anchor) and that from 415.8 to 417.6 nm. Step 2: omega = 415.30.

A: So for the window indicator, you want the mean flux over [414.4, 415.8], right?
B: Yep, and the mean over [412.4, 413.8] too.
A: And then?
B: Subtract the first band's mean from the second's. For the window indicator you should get 0.10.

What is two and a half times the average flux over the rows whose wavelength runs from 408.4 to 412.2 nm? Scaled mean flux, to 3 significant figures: 5.35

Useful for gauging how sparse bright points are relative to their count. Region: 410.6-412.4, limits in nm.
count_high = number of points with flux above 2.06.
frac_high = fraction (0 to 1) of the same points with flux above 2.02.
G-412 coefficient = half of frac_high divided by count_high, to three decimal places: 0.063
